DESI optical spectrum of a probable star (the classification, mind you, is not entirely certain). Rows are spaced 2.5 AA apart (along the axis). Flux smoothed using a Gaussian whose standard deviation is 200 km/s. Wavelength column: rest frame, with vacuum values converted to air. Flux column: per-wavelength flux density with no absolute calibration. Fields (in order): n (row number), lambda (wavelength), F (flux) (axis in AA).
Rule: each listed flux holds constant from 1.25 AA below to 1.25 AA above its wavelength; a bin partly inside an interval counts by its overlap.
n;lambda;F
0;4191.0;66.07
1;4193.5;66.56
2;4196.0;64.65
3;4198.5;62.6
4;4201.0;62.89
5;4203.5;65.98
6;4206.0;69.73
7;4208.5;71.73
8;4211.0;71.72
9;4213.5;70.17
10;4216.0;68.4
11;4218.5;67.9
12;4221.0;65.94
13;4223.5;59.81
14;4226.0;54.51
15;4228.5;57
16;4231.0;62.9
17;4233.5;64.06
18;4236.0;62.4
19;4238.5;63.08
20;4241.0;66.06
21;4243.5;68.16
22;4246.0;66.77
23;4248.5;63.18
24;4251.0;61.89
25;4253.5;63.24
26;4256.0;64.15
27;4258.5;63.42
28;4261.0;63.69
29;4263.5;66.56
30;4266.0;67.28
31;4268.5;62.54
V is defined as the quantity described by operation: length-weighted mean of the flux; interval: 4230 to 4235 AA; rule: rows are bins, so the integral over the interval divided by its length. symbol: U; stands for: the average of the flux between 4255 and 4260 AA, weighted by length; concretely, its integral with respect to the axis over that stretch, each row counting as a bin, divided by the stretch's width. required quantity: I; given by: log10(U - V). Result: -0.5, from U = 63.8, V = 63.5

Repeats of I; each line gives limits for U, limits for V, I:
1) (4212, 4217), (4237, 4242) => 0.7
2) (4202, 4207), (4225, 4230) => 1.1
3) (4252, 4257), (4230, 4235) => -0.9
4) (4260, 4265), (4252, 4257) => 0.2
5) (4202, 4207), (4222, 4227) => 1.0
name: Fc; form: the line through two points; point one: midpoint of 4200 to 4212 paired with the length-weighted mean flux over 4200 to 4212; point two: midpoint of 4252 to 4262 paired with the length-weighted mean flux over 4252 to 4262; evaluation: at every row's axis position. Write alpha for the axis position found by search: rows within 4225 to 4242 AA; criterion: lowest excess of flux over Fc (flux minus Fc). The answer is 4226.0 AA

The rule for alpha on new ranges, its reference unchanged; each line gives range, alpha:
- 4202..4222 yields 4203.5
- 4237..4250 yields 4238.5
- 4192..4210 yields 4198.5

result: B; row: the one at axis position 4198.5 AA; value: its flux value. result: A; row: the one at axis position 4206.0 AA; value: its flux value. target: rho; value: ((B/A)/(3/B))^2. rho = 351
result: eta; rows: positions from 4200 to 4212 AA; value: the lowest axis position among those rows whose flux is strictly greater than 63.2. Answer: 4203.5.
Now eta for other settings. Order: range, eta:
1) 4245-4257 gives 4246.0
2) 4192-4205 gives 4193.5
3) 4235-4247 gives 4241.0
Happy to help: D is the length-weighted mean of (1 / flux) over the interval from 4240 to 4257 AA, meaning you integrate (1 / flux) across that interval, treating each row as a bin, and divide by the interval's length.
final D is 0.0155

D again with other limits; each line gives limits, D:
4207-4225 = 0.0148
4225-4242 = 0.0163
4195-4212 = 0.0150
